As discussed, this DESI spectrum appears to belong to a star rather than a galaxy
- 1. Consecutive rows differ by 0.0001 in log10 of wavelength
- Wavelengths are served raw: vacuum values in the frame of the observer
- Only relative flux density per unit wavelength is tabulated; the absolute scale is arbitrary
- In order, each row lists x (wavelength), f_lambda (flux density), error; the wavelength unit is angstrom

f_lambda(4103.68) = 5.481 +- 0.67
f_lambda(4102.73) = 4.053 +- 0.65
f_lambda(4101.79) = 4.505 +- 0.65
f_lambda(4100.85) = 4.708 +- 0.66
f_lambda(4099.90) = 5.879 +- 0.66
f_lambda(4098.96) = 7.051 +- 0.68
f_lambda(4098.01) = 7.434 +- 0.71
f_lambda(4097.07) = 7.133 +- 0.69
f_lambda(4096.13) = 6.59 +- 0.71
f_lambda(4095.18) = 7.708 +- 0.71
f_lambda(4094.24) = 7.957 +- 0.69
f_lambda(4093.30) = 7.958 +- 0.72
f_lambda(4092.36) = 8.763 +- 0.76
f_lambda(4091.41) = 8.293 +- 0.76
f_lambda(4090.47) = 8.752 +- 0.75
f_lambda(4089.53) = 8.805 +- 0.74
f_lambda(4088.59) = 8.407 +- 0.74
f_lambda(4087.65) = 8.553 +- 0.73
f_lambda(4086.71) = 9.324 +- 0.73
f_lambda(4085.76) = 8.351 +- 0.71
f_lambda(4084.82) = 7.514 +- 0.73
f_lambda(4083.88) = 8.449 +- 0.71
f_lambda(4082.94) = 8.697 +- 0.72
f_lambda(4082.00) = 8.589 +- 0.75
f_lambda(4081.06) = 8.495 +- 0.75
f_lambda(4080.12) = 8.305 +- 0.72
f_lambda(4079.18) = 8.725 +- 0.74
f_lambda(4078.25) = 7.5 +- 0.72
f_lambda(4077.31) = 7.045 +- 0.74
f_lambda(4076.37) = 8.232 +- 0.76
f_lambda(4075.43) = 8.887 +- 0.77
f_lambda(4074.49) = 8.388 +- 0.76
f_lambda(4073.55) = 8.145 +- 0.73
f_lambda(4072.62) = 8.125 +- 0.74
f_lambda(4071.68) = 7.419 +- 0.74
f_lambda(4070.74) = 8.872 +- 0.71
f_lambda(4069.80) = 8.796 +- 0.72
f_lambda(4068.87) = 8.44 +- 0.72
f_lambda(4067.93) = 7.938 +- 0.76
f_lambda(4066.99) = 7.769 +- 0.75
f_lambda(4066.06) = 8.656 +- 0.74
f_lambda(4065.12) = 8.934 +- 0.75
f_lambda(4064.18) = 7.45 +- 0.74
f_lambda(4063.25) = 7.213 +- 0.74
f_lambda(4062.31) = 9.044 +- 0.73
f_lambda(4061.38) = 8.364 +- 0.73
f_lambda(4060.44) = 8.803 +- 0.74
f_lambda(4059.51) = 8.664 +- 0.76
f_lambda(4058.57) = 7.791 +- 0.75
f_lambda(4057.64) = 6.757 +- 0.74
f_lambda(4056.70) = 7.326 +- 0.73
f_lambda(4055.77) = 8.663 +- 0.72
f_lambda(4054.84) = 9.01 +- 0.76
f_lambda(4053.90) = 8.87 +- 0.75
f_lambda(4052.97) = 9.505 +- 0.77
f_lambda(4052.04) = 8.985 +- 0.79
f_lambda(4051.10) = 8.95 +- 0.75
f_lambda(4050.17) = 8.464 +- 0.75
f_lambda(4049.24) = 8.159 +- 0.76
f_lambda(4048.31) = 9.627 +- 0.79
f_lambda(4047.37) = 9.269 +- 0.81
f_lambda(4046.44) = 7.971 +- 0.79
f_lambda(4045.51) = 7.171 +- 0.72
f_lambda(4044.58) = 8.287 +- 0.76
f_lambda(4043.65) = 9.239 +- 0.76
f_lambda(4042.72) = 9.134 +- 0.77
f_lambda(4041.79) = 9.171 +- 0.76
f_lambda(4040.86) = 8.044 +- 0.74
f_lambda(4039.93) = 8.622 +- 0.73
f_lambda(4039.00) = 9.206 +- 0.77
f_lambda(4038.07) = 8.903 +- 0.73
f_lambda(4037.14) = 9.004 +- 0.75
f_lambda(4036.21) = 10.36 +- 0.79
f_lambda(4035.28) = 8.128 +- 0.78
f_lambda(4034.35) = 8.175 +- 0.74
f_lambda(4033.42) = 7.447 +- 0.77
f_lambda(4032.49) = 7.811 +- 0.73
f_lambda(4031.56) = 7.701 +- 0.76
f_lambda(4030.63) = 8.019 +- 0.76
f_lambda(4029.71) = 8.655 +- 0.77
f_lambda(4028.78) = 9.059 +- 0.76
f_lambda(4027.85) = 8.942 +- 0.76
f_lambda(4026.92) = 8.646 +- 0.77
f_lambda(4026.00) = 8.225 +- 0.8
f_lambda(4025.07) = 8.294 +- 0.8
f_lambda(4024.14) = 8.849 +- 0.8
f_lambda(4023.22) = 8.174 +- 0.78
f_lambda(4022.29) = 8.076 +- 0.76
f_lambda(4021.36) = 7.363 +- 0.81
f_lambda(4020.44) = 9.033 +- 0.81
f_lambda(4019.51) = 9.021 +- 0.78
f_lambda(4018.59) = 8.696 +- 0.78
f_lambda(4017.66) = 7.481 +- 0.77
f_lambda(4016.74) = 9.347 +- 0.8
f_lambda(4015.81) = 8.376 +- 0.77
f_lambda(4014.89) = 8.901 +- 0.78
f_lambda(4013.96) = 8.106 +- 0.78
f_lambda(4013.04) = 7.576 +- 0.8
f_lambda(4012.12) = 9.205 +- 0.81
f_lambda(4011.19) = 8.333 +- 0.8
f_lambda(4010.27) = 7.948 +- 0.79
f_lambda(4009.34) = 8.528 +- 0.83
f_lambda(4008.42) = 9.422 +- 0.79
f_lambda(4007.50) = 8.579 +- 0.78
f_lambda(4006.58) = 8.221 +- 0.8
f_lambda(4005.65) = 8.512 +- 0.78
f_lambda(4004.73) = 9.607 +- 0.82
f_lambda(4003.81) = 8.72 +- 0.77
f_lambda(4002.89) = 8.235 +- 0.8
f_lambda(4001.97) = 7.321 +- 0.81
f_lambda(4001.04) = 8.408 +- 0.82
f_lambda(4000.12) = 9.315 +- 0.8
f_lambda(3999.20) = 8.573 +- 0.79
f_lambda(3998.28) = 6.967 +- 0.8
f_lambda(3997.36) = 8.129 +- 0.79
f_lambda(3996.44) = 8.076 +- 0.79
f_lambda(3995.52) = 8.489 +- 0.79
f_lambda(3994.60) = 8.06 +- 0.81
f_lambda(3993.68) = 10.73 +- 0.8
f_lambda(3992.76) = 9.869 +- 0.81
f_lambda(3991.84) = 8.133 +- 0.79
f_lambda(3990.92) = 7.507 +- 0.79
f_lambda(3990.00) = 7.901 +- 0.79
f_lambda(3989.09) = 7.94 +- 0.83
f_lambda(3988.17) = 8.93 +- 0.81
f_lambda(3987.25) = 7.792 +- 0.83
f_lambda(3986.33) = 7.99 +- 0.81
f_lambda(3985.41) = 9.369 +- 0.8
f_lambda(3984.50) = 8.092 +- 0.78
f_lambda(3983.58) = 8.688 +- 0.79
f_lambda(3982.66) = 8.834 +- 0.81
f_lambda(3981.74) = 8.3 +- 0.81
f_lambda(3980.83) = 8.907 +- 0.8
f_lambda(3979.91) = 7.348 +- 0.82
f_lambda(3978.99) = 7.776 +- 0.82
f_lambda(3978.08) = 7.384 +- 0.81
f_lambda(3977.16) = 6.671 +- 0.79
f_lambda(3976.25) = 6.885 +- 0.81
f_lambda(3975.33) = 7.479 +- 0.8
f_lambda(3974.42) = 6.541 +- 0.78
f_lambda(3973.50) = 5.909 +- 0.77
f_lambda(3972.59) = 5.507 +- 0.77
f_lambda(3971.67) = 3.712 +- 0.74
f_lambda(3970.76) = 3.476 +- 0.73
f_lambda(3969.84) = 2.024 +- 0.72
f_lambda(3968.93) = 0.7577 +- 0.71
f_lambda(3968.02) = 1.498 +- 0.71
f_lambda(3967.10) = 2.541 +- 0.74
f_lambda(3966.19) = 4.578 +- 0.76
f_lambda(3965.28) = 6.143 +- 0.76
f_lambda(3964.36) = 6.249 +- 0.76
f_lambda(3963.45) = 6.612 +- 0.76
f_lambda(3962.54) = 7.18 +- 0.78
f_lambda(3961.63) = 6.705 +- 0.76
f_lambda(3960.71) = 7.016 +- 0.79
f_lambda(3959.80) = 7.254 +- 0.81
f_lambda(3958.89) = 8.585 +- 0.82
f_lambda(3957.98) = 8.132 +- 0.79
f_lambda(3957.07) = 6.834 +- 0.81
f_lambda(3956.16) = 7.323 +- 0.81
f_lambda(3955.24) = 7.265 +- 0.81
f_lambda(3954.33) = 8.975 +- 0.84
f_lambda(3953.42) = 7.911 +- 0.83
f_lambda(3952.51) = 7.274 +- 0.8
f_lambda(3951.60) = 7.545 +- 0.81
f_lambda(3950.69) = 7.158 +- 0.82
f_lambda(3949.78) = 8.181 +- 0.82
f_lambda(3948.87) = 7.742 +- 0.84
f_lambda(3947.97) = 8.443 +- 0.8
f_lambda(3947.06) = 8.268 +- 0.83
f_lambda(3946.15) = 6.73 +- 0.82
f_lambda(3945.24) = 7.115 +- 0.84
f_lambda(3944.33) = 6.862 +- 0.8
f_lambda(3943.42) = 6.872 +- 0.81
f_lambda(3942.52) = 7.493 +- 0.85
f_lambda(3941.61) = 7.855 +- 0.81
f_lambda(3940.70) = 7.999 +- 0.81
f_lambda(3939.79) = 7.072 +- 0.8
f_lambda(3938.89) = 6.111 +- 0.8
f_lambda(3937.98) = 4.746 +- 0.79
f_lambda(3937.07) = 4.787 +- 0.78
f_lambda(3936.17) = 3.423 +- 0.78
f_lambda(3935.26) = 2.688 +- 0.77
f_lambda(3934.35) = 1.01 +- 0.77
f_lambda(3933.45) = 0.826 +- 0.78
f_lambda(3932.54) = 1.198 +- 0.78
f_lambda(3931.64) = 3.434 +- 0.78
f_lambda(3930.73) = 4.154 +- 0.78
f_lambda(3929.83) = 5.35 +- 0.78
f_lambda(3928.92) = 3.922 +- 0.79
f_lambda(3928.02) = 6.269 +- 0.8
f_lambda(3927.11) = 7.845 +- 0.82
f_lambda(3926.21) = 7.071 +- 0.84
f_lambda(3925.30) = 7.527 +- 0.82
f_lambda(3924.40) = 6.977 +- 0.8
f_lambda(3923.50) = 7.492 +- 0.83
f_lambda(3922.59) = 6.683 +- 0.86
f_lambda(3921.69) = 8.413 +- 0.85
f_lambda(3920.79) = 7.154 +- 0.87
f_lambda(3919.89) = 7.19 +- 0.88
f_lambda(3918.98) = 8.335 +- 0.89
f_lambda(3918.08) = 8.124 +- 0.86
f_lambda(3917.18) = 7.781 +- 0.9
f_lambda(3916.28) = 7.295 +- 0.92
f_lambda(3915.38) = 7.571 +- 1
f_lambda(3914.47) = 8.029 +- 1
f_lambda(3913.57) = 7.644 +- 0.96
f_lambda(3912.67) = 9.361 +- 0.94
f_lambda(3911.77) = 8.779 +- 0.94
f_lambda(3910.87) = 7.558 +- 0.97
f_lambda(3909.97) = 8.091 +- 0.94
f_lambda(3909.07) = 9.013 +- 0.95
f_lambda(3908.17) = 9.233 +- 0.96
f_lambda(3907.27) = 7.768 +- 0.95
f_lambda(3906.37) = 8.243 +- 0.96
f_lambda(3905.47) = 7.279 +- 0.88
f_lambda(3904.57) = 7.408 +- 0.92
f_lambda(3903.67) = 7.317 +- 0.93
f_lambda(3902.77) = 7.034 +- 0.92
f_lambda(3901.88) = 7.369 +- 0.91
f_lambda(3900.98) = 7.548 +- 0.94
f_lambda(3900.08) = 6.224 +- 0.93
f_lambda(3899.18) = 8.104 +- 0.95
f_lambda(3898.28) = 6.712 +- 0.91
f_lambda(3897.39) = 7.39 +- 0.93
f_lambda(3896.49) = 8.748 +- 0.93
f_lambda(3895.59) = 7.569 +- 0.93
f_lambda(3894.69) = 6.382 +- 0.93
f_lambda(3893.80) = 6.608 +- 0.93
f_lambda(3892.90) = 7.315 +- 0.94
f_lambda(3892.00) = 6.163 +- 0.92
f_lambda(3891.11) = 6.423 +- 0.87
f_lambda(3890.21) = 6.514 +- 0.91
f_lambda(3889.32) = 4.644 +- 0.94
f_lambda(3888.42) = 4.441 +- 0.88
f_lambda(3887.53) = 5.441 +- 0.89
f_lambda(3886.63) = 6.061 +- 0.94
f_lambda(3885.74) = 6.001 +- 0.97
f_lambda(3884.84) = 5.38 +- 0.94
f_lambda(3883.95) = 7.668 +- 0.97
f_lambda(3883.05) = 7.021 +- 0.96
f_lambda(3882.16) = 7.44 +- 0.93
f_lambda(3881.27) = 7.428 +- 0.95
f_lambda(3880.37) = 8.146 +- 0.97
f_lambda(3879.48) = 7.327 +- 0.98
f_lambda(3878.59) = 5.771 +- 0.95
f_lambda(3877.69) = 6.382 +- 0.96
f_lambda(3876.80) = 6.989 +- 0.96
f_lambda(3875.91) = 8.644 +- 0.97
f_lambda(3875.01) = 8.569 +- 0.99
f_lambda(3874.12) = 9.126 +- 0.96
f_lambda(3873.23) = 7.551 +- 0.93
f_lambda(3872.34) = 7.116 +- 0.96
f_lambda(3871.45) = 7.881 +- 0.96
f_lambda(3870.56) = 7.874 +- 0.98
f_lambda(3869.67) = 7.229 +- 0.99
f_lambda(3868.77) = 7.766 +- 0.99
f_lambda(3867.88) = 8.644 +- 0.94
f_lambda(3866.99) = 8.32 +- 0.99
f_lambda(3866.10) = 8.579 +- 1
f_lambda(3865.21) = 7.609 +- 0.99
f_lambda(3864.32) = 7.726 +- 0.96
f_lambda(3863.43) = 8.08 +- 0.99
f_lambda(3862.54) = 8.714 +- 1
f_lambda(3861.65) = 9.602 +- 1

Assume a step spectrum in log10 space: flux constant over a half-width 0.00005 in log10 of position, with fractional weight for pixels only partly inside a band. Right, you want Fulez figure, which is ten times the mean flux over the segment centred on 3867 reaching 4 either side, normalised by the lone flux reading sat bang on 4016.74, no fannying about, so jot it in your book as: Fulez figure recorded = 8.5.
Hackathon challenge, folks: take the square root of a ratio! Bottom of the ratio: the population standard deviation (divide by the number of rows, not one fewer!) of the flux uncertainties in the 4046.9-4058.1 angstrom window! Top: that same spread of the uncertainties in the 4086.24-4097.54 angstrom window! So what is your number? 1.0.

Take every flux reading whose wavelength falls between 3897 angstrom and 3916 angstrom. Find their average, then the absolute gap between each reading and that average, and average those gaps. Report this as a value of 0.62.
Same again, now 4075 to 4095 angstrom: 0.39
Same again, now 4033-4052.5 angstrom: 0.60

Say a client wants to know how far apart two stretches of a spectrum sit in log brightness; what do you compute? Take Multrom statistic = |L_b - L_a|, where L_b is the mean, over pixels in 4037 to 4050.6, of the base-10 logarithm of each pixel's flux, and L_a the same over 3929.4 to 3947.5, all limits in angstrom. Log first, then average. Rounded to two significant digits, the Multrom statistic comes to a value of 0.30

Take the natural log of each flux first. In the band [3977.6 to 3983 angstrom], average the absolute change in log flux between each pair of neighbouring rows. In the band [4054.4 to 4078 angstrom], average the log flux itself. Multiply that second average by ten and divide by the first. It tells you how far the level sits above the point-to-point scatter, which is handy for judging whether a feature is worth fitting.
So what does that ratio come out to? 242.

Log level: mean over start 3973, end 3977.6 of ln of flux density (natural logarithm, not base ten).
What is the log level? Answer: 1.90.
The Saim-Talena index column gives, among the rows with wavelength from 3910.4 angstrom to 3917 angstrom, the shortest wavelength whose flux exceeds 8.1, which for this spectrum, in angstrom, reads 3911.77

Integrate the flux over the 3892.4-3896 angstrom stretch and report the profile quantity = 25.0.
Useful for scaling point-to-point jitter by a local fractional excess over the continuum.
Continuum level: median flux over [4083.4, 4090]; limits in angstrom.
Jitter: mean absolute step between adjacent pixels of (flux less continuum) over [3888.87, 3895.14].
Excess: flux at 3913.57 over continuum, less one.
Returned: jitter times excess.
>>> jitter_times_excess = -0.07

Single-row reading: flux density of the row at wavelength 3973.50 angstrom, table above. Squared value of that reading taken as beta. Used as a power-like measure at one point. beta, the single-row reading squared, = 35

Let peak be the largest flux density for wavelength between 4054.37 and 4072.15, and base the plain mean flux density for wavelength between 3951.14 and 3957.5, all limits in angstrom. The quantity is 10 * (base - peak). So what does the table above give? -15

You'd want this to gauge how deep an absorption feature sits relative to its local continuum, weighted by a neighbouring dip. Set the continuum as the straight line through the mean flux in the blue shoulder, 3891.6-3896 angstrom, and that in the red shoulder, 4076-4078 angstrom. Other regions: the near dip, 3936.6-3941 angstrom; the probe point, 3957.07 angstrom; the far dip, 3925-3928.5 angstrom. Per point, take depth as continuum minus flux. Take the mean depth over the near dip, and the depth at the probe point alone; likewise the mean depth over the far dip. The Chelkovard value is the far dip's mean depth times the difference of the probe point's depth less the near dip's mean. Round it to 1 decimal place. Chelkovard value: 0.1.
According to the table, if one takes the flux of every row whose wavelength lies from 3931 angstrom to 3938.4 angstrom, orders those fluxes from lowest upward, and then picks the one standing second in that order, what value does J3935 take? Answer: 1.01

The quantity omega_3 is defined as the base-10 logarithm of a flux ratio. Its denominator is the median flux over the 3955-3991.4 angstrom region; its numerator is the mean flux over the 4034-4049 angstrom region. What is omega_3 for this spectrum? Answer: 0.082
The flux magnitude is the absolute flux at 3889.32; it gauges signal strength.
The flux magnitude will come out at 4.6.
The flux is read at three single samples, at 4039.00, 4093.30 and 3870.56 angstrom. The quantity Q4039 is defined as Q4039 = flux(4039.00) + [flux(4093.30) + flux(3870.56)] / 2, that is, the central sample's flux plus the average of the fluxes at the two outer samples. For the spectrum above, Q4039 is 17.1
